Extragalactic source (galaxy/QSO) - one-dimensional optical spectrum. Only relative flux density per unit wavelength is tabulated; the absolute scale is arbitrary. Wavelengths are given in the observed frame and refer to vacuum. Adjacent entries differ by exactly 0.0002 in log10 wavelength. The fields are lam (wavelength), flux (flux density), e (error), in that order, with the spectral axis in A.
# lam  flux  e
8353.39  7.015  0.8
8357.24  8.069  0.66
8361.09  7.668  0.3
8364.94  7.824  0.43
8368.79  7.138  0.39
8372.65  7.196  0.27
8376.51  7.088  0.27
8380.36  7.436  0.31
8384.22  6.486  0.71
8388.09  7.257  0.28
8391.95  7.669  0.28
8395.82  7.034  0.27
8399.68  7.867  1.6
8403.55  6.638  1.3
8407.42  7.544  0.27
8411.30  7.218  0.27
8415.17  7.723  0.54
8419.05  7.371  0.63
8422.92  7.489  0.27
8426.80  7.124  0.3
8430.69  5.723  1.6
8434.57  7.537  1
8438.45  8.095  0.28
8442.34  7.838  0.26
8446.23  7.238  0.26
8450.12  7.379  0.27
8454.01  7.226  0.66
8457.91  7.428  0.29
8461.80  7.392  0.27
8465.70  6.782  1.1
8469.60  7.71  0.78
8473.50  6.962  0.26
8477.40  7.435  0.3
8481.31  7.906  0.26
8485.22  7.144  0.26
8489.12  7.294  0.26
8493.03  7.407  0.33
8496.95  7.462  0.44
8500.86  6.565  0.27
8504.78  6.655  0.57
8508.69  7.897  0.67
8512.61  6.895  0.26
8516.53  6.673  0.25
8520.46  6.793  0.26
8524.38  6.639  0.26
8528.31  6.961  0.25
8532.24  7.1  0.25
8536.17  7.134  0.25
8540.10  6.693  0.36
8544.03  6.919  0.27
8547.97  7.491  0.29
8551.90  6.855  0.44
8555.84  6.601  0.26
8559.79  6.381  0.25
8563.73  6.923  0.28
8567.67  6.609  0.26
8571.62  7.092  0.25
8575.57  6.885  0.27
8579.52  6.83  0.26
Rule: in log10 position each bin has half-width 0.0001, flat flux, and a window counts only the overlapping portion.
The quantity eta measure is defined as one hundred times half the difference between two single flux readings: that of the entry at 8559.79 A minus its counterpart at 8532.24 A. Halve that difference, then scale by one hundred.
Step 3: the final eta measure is -36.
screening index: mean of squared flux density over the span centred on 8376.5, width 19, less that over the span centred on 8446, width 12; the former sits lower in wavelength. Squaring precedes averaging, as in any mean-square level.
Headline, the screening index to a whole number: -6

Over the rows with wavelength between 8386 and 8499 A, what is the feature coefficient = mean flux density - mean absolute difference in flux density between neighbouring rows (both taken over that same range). 6.80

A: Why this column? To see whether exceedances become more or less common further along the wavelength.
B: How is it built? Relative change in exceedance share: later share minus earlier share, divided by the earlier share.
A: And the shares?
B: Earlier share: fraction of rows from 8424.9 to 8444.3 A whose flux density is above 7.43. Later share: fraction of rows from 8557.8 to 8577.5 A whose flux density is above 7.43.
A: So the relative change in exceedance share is -1.0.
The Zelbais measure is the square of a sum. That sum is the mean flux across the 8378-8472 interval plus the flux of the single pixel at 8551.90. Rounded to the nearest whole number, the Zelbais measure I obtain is 200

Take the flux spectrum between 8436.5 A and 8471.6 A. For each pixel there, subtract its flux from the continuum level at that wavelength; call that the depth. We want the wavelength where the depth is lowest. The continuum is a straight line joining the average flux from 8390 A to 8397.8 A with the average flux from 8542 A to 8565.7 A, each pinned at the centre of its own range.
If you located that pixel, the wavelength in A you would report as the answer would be 8438.45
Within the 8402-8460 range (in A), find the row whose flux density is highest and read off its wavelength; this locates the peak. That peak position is 8438.45 A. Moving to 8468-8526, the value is 8481.31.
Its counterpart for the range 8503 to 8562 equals 8508.69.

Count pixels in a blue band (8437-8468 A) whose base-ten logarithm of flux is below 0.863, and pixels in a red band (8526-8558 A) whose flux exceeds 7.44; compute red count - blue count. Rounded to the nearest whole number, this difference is -2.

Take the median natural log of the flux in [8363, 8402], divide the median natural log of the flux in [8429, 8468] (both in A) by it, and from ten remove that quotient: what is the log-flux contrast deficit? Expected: 8.989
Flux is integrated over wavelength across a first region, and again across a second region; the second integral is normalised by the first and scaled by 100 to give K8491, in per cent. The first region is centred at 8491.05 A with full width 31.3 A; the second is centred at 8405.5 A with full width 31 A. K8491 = 101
